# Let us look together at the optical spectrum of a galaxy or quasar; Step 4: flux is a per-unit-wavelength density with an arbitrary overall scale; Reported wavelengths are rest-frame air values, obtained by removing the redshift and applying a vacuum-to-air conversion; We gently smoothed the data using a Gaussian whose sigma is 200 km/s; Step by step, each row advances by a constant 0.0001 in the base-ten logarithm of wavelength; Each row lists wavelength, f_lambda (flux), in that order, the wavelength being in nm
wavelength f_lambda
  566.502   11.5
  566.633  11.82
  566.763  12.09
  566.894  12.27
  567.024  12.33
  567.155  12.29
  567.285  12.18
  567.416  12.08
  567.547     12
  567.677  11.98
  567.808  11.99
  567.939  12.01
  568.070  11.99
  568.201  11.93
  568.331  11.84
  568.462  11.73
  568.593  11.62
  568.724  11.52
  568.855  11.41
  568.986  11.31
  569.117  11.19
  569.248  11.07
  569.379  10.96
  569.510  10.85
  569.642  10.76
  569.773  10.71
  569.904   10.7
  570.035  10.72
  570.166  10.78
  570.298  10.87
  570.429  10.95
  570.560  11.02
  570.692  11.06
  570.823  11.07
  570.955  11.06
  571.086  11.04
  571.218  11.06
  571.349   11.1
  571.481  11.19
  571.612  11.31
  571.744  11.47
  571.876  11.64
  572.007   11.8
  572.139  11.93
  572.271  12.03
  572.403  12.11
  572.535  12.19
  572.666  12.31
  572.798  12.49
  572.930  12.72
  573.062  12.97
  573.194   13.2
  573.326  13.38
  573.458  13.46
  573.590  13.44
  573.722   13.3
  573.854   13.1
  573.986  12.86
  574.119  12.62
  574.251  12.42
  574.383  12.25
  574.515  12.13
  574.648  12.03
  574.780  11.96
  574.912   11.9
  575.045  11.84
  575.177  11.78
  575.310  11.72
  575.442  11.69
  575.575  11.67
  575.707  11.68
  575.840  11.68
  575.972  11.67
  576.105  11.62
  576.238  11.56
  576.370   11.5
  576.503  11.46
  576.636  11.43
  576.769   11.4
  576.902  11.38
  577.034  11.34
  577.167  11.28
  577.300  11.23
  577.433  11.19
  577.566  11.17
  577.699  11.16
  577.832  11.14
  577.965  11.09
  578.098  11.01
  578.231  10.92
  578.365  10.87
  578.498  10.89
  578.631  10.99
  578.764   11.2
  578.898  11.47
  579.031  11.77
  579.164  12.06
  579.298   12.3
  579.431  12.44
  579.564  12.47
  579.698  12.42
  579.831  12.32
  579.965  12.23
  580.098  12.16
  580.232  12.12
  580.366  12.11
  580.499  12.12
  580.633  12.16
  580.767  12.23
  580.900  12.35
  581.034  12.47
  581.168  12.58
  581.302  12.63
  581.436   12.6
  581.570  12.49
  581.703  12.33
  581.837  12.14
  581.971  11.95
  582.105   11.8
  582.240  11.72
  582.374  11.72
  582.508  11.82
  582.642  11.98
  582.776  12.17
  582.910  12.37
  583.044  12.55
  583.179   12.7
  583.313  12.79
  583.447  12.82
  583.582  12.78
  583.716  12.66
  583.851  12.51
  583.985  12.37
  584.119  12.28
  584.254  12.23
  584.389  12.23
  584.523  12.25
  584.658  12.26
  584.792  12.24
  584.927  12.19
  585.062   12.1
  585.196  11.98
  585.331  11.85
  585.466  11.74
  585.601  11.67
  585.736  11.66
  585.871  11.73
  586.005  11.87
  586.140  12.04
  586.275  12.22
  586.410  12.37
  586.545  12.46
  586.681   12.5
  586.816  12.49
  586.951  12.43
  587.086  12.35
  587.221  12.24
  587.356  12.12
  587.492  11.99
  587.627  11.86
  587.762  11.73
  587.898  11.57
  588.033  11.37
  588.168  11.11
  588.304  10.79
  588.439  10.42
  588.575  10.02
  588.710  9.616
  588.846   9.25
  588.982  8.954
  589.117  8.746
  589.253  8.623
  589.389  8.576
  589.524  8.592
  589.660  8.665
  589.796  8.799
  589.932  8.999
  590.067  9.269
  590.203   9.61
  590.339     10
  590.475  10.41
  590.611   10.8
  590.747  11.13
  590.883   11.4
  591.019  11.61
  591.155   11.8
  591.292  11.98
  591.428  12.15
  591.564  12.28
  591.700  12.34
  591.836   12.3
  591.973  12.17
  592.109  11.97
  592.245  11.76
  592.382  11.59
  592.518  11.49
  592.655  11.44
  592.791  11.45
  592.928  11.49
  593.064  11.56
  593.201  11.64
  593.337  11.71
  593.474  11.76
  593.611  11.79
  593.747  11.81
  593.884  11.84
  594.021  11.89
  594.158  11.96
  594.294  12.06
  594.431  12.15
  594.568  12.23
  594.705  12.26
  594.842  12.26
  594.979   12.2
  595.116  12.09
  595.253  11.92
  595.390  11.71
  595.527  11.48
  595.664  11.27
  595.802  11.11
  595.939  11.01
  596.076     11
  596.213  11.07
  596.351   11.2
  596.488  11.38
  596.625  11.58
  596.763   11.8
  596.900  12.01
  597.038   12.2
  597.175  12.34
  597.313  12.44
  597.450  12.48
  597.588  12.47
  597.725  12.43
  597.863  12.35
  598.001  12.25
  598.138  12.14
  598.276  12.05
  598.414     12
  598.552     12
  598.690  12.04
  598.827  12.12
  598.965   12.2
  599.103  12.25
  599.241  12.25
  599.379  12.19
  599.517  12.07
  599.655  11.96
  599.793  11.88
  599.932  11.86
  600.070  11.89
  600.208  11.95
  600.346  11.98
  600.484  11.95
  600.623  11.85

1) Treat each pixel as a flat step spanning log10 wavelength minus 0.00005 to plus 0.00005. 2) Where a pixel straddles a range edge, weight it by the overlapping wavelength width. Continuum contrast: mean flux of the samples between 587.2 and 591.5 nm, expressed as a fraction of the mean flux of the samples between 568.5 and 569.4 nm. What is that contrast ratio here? 0.92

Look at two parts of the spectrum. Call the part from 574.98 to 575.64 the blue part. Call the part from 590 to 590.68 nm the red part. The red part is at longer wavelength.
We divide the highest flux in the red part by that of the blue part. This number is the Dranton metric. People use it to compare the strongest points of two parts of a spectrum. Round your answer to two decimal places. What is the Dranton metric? 0.91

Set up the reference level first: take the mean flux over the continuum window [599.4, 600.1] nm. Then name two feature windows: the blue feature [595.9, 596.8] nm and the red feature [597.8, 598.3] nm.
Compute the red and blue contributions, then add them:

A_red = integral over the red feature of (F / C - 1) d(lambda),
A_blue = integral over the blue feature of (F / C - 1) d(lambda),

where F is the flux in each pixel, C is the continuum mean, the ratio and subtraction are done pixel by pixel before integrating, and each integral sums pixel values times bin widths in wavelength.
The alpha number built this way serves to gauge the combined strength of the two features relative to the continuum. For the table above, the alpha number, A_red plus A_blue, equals -0.04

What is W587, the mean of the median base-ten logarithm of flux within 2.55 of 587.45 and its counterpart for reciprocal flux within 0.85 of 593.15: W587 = 0.578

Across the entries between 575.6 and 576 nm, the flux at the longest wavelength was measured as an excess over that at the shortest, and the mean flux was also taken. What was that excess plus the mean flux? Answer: 11.7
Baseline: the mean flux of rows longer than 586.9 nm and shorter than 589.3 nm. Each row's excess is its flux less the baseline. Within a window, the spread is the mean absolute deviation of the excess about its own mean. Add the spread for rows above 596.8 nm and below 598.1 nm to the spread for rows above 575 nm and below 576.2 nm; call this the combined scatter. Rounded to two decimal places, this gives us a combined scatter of 0.17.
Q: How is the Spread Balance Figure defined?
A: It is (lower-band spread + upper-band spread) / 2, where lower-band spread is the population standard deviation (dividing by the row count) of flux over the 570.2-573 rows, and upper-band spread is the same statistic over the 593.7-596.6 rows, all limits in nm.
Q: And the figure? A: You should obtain 0.50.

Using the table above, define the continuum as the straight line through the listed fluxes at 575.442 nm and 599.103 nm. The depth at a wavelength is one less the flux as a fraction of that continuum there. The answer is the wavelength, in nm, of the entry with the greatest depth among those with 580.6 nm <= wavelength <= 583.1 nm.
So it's 582.374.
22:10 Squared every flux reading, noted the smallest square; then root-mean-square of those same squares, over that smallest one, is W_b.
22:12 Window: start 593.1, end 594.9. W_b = 1.06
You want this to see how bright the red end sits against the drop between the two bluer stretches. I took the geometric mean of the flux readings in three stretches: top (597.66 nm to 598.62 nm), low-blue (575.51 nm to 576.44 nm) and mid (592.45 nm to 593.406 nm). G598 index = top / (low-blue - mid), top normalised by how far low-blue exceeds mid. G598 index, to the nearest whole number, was 142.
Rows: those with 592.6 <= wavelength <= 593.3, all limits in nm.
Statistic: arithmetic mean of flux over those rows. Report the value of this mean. 11.5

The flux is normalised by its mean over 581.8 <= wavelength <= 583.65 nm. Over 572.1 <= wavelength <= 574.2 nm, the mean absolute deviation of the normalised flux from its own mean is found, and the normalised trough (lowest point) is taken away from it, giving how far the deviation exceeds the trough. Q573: -0.94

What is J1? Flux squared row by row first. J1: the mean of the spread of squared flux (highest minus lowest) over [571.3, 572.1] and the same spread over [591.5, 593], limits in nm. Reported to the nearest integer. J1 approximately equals 19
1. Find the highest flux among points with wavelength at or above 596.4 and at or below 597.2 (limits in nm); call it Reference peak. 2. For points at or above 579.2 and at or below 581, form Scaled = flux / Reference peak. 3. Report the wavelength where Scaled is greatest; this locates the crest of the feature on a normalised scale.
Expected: 579.564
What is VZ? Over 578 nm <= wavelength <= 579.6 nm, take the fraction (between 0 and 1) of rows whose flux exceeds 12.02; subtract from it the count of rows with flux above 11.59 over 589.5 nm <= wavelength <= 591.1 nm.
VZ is -0.7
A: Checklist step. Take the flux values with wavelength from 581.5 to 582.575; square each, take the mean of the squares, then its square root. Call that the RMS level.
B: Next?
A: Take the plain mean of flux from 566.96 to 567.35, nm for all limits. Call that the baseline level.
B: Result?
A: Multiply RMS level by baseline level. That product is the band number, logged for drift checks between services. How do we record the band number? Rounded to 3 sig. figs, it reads 147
